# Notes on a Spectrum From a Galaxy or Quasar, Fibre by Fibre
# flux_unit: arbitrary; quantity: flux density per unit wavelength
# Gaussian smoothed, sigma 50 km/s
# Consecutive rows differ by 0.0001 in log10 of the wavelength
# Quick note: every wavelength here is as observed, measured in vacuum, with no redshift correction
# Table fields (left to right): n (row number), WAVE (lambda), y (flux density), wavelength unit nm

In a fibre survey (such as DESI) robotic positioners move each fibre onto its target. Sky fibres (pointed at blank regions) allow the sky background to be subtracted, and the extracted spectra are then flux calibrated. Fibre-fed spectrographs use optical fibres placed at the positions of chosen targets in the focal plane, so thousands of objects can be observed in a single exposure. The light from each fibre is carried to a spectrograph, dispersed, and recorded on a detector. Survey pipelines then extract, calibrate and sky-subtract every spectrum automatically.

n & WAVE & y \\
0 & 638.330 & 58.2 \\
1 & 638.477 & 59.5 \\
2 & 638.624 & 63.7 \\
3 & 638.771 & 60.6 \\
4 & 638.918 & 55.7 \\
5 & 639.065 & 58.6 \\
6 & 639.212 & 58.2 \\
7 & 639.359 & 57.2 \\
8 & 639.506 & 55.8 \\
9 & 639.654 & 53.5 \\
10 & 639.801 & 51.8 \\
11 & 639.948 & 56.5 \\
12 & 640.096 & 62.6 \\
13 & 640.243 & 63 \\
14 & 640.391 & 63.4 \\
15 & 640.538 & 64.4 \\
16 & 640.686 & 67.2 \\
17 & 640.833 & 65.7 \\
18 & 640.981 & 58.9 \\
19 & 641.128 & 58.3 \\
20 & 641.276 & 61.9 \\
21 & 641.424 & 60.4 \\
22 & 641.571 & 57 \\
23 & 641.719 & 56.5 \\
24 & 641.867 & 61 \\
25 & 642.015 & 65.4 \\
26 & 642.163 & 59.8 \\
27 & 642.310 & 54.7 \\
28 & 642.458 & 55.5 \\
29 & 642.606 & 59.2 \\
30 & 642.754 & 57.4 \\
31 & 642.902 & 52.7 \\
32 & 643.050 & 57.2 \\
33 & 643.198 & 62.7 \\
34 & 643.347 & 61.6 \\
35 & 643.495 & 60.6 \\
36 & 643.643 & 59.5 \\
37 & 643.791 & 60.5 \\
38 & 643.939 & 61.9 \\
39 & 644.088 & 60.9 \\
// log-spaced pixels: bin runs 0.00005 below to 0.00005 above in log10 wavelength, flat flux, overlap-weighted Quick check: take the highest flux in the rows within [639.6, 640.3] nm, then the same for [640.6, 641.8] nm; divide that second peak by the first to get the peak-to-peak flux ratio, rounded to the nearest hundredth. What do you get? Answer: 1.07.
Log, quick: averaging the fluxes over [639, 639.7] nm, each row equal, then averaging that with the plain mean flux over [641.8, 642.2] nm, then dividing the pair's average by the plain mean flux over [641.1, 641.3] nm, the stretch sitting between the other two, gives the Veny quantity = 0.99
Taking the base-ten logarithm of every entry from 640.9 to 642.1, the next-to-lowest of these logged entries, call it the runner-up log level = 1.76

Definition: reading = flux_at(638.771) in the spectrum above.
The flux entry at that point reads 60.6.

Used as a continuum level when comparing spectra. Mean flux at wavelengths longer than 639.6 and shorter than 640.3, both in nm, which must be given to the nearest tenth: 57.5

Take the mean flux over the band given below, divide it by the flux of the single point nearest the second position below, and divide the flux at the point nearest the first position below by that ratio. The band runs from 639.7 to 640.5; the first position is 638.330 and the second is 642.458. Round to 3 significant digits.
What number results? 54.3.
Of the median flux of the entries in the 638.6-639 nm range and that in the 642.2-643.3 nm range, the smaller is 57.2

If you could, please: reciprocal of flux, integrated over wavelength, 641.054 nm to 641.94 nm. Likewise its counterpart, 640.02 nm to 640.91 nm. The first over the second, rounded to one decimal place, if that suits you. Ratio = 1.1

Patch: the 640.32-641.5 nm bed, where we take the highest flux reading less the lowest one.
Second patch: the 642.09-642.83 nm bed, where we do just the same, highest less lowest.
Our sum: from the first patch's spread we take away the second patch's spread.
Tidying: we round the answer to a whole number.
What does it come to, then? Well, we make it 4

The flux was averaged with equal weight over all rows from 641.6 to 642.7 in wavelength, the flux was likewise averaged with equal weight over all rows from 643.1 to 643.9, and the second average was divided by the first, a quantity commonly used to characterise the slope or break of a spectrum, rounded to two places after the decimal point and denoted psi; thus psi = 1.04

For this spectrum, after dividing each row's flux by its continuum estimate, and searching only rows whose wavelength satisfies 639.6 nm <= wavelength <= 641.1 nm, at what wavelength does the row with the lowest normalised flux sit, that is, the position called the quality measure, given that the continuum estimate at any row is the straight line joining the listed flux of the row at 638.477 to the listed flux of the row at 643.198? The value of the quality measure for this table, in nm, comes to 639.801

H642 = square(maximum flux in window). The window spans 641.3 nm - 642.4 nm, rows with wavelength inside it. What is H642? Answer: 4277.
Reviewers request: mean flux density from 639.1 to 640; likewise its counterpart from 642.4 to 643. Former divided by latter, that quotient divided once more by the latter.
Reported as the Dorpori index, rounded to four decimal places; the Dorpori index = 0.0176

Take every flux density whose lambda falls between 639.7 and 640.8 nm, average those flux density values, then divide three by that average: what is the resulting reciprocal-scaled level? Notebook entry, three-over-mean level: 0.0490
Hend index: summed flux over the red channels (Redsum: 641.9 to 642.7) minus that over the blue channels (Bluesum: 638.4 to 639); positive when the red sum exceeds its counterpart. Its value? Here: 55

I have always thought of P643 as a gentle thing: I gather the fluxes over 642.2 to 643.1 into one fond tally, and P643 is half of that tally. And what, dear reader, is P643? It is 168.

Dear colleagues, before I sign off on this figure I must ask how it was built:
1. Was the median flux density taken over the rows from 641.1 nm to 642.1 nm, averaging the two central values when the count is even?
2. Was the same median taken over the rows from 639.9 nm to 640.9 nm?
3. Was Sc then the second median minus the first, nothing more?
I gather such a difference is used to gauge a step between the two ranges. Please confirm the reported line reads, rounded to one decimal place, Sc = 3.0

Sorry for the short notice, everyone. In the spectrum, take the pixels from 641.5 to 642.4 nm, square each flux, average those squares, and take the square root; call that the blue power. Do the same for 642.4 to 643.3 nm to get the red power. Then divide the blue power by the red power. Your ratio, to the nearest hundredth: 1.03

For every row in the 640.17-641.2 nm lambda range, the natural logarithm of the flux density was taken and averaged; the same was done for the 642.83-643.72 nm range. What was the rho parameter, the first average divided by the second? 1.02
